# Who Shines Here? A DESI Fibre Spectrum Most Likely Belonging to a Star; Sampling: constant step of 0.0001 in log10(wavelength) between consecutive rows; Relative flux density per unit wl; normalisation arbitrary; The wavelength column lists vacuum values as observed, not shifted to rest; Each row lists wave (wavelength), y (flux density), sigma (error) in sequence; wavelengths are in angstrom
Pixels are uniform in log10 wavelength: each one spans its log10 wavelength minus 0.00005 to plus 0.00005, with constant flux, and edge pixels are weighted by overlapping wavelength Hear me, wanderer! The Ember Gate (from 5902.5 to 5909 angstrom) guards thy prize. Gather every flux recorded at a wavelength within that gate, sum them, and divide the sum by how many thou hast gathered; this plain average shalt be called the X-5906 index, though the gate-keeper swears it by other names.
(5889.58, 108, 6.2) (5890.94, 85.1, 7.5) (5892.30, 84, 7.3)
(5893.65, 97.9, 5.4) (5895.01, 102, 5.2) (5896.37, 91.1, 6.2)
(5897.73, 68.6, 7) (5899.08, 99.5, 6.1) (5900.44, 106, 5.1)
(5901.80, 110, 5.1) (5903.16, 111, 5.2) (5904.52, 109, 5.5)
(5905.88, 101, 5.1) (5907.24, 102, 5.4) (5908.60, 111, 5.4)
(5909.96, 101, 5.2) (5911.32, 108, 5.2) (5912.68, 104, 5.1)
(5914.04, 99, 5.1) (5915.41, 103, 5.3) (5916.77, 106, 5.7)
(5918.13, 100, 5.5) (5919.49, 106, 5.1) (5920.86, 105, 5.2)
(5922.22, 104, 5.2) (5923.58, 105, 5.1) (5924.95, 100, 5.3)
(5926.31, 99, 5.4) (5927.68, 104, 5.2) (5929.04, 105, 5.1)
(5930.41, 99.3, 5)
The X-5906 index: 107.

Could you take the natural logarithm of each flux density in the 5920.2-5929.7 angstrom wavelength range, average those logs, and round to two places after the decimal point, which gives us 4.64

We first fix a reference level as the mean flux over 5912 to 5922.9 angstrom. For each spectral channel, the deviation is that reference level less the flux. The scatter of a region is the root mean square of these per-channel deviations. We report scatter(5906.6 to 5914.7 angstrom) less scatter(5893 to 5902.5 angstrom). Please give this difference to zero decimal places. -10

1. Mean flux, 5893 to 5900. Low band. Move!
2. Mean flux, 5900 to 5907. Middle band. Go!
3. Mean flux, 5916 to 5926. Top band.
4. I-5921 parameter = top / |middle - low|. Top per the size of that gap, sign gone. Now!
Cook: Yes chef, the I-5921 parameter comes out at 7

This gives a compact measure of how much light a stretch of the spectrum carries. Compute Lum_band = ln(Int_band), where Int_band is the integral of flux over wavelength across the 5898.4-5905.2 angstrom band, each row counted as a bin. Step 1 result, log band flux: 6.59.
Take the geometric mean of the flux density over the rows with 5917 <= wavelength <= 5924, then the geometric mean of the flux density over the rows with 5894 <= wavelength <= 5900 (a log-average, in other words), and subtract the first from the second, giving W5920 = -15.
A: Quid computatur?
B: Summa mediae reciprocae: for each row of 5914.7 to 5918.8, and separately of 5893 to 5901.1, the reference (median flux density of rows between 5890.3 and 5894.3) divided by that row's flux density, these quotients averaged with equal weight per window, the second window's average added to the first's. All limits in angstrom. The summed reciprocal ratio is 1.75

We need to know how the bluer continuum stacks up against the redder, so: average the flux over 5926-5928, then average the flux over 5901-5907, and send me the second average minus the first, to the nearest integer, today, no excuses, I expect 6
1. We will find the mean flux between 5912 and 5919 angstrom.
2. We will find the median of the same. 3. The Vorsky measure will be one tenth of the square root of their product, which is 10.3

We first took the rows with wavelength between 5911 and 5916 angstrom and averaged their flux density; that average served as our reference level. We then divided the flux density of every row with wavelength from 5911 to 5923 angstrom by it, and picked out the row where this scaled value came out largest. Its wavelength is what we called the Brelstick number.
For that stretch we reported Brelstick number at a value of 5911.32 angstrom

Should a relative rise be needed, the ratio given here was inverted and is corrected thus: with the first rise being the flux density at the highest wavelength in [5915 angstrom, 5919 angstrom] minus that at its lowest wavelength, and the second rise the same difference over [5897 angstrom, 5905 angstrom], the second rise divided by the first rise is -13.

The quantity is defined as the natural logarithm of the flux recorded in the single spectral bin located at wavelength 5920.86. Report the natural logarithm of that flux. 4.654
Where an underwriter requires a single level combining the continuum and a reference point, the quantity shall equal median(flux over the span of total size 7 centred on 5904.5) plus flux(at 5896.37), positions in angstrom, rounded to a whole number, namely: 200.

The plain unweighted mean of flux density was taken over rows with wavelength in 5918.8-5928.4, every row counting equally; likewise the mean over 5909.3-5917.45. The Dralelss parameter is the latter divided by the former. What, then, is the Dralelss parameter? 1.00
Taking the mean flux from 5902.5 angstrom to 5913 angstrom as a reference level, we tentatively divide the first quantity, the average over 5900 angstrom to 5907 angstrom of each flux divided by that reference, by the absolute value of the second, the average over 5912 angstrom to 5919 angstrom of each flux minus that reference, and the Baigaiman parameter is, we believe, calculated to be 0.29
